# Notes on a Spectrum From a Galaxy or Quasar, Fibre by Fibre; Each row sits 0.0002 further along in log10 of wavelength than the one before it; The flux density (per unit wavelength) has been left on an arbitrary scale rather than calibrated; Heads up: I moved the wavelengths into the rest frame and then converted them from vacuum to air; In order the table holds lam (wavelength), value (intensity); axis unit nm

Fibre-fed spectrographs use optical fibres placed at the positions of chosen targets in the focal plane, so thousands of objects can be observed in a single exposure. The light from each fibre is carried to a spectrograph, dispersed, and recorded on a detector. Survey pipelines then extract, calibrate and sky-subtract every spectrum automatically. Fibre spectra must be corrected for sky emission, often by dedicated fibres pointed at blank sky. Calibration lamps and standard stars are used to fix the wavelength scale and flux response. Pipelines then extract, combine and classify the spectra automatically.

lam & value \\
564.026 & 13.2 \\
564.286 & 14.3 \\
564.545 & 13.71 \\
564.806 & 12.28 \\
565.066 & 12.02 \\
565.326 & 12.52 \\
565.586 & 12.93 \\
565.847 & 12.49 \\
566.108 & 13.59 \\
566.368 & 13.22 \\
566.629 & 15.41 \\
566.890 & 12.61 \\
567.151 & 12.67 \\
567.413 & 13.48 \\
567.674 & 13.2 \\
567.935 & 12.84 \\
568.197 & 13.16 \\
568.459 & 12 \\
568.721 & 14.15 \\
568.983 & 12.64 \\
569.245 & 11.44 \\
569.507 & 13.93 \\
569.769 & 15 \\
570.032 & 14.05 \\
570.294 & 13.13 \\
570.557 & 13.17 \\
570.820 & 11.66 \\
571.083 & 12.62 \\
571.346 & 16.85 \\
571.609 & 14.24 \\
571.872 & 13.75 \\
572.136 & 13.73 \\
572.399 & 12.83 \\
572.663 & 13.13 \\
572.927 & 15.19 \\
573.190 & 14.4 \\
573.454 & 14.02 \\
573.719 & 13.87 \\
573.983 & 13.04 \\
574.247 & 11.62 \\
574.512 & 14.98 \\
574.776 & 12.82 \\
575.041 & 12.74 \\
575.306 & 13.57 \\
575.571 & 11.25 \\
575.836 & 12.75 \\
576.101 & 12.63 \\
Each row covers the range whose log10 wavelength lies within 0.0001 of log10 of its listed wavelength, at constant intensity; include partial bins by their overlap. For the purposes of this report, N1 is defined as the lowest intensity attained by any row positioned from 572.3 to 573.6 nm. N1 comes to 12.83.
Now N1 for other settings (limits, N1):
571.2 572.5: 12.83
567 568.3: 12.67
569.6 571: 11.66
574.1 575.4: 11.62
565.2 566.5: 12.49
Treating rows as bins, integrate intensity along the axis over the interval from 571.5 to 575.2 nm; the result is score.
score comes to 50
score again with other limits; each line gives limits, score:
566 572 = 81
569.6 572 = 33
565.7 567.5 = 24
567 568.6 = 21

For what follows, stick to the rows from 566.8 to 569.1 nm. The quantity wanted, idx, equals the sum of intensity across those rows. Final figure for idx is 117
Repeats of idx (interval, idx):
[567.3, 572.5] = 268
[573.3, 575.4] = 107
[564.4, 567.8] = 170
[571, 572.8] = 97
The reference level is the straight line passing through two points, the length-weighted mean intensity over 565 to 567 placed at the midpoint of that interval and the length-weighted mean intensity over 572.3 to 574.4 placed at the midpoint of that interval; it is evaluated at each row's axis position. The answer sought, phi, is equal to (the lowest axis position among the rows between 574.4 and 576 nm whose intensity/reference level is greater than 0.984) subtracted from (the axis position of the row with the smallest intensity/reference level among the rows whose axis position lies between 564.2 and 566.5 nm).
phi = -9.45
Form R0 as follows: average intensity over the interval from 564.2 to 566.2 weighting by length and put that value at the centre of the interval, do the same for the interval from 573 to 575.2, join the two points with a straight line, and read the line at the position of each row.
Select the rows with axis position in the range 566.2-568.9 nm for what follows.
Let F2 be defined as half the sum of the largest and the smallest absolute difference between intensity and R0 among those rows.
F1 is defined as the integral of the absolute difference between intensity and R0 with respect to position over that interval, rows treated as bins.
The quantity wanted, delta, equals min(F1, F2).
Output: 1.21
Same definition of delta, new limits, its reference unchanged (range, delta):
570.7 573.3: 1.90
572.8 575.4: 0.94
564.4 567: 1.21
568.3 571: 0.94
